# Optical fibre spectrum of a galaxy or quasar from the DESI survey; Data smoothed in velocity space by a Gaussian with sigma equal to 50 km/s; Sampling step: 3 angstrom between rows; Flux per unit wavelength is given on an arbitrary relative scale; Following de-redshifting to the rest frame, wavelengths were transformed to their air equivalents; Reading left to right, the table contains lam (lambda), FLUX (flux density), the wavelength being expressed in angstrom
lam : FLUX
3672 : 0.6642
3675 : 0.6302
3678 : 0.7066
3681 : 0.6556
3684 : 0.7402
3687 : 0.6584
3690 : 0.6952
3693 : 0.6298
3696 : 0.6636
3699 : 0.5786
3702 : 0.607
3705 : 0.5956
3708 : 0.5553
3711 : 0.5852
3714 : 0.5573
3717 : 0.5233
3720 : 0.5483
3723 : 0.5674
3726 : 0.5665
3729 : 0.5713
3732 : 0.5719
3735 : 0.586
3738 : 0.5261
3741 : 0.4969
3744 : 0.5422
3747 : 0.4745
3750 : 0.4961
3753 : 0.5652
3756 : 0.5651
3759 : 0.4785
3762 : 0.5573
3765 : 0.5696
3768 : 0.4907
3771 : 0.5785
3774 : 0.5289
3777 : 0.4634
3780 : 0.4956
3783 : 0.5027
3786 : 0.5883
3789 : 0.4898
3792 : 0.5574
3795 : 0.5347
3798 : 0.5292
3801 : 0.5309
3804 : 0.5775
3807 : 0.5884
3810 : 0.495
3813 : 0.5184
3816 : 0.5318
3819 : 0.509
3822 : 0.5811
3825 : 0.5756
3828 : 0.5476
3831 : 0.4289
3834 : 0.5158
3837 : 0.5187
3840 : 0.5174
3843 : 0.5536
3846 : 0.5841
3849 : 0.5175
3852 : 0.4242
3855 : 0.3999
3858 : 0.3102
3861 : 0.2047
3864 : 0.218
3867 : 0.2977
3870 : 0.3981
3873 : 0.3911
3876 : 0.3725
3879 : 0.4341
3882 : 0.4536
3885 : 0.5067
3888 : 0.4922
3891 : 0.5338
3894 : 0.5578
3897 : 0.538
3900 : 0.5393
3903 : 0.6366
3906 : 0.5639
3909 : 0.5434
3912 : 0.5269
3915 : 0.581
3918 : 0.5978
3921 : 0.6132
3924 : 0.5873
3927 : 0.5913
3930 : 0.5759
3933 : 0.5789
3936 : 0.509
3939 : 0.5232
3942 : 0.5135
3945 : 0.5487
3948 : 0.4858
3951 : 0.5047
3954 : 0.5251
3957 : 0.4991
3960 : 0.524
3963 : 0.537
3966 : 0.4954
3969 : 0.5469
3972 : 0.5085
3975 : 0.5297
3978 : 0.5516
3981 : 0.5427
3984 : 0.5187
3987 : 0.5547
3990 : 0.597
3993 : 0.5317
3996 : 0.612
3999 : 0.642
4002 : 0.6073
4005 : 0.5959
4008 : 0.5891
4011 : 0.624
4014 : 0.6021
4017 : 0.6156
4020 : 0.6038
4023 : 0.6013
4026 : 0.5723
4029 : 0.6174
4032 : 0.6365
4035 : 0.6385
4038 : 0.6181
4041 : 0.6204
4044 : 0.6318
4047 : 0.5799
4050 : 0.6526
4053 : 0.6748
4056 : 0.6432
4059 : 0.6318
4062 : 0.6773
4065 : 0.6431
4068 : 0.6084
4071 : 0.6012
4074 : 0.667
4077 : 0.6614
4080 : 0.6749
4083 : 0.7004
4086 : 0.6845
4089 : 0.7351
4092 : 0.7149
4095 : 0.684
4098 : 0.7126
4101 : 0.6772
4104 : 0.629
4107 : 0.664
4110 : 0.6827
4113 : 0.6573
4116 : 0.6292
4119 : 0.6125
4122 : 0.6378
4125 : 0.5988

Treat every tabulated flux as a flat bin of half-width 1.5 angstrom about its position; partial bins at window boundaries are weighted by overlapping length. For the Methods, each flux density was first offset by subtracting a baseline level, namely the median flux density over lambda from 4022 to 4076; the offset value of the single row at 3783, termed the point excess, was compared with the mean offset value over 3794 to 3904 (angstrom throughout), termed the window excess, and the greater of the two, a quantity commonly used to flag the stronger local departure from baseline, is -0.129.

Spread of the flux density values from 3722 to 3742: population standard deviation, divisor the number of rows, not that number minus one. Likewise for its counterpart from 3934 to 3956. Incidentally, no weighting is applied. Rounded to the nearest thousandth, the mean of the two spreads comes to 0.024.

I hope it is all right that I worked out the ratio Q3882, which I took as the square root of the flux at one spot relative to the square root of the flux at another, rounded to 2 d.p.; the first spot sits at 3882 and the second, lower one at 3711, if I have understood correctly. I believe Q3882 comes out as 0.88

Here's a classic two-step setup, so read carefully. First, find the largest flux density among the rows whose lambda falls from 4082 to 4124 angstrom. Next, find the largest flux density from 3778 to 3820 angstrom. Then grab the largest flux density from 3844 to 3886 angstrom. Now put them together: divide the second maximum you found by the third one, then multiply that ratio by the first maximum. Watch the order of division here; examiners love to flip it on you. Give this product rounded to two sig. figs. 0.74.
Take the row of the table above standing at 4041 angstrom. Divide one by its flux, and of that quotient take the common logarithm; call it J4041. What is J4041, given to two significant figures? 0.21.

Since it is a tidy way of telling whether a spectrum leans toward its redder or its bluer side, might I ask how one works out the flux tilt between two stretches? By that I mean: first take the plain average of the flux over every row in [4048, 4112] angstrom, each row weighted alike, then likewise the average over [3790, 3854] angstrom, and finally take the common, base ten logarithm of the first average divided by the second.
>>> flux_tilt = 0.10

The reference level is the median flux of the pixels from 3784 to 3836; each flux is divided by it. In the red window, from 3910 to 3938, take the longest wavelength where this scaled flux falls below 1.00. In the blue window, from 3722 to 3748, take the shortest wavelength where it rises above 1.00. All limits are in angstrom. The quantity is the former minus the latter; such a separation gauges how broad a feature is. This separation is 213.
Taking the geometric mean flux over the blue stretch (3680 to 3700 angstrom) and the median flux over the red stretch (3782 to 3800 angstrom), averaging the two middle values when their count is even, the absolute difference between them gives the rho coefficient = 0.13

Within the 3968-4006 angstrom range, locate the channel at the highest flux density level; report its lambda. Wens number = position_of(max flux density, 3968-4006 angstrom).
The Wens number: 3999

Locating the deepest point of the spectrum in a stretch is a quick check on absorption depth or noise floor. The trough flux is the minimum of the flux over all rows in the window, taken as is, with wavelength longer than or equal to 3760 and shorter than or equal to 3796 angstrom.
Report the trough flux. 0.4634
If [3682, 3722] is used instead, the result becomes 0.5233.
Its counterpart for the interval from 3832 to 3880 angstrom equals 0.2047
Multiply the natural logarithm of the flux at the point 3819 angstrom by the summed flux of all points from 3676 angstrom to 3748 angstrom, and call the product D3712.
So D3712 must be -9.6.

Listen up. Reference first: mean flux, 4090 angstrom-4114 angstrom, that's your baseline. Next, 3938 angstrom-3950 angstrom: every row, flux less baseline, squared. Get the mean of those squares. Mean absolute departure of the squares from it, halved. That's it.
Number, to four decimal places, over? 0.0029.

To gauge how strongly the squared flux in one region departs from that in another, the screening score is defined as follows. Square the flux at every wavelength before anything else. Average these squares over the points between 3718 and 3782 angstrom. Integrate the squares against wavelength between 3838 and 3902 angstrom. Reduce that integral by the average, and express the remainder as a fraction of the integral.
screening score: 0.978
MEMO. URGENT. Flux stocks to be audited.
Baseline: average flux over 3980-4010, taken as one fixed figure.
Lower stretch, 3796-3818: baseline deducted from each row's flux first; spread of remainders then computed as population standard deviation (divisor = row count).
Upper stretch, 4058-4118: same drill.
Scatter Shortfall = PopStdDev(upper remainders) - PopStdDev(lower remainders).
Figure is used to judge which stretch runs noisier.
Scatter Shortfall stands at 0.00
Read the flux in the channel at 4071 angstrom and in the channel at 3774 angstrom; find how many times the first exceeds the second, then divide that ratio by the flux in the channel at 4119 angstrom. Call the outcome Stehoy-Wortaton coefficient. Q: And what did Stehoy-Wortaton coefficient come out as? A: 1.86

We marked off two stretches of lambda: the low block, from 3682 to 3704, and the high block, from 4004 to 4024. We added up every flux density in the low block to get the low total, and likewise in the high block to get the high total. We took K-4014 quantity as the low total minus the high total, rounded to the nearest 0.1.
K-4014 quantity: 0.3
